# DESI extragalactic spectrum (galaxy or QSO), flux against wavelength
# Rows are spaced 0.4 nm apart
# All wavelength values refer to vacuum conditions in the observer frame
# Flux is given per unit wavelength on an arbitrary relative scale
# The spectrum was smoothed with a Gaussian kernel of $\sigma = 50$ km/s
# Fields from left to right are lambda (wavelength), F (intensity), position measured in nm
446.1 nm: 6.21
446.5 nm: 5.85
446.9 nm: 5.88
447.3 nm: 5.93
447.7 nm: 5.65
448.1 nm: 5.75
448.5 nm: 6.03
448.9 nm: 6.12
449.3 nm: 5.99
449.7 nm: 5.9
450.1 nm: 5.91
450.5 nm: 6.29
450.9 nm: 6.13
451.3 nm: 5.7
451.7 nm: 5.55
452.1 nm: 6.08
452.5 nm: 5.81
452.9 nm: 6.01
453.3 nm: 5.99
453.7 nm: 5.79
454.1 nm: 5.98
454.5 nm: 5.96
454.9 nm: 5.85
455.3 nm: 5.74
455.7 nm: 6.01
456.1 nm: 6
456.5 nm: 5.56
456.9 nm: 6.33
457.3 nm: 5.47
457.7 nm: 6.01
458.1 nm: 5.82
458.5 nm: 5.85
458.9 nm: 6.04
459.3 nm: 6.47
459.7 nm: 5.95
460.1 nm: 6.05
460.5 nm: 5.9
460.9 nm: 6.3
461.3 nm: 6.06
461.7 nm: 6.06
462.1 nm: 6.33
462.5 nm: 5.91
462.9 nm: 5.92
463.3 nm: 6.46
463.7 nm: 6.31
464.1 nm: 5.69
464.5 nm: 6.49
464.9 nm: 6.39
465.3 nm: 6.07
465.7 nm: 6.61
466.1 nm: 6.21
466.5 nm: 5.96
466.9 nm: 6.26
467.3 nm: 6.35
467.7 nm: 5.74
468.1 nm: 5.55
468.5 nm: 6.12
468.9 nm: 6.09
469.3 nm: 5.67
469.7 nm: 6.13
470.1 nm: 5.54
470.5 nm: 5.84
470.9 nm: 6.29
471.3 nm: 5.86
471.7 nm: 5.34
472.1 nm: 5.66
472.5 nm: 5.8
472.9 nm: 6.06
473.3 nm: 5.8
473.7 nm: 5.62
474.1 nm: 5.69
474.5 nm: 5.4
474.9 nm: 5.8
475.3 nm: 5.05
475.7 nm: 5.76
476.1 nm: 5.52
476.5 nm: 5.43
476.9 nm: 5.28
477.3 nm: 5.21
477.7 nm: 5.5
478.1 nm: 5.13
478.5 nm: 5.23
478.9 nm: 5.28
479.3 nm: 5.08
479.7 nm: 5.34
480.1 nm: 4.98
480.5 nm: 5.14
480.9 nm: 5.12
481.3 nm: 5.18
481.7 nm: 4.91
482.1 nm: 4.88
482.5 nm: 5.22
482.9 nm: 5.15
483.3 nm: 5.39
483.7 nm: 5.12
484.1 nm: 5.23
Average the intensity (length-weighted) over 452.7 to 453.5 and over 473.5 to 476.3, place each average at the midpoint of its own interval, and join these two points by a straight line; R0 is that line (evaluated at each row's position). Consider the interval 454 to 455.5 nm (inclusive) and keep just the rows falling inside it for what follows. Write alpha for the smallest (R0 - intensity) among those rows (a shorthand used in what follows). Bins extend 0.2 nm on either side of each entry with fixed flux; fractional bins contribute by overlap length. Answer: 0.0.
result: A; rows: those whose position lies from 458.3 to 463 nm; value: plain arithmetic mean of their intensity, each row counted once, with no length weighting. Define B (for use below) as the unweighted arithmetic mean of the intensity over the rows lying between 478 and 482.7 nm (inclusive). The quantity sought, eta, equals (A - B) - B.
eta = -4.2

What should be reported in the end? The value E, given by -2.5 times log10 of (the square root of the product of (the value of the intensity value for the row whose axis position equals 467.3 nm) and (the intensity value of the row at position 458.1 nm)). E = -1.96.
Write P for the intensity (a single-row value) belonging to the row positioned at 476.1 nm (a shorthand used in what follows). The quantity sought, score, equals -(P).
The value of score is -5.52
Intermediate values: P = 5.52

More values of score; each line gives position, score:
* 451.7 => -5.55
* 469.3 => -5.67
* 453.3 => -5.99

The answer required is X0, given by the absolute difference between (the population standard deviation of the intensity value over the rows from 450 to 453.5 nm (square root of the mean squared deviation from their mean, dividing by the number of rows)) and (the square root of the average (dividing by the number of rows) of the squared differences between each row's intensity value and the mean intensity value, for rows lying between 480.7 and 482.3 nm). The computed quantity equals 0.08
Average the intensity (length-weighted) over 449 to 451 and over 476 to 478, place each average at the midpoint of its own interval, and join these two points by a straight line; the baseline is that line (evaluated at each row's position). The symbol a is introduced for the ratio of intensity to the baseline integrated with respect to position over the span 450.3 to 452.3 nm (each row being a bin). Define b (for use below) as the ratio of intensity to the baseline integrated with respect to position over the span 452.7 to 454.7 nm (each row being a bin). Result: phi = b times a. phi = 3.96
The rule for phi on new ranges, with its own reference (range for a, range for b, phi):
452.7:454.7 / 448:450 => 3.93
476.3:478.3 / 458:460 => 4.11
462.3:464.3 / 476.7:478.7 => 4.18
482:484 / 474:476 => 4.05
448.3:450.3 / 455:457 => 3.96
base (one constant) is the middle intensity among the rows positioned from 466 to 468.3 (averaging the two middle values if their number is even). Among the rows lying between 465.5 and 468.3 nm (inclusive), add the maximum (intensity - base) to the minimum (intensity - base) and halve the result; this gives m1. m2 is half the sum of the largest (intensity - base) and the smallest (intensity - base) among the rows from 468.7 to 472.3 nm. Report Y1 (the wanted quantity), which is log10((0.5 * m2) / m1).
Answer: 1.4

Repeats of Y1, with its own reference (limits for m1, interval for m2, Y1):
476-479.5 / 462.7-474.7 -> -1.2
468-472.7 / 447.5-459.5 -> -0.7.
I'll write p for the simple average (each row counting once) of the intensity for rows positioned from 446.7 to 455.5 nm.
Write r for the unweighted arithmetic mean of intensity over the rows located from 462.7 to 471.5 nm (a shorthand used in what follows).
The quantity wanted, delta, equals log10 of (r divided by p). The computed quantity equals 0.012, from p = 5.91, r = 6.1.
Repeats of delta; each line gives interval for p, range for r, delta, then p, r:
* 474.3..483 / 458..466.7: 0.067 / 5.25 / 6.1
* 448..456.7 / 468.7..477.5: -0.018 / 5.92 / 5.7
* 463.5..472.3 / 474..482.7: -0.056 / 6.01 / 5.3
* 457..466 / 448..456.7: -0.013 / 6.10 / 5.9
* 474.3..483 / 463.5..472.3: 0.058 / 5.25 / 6.0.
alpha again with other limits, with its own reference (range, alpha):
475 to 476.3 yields -0.2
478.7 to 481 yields 0.1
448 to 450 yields 0.0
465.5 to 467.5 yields -0.9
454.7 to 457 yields -0.4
